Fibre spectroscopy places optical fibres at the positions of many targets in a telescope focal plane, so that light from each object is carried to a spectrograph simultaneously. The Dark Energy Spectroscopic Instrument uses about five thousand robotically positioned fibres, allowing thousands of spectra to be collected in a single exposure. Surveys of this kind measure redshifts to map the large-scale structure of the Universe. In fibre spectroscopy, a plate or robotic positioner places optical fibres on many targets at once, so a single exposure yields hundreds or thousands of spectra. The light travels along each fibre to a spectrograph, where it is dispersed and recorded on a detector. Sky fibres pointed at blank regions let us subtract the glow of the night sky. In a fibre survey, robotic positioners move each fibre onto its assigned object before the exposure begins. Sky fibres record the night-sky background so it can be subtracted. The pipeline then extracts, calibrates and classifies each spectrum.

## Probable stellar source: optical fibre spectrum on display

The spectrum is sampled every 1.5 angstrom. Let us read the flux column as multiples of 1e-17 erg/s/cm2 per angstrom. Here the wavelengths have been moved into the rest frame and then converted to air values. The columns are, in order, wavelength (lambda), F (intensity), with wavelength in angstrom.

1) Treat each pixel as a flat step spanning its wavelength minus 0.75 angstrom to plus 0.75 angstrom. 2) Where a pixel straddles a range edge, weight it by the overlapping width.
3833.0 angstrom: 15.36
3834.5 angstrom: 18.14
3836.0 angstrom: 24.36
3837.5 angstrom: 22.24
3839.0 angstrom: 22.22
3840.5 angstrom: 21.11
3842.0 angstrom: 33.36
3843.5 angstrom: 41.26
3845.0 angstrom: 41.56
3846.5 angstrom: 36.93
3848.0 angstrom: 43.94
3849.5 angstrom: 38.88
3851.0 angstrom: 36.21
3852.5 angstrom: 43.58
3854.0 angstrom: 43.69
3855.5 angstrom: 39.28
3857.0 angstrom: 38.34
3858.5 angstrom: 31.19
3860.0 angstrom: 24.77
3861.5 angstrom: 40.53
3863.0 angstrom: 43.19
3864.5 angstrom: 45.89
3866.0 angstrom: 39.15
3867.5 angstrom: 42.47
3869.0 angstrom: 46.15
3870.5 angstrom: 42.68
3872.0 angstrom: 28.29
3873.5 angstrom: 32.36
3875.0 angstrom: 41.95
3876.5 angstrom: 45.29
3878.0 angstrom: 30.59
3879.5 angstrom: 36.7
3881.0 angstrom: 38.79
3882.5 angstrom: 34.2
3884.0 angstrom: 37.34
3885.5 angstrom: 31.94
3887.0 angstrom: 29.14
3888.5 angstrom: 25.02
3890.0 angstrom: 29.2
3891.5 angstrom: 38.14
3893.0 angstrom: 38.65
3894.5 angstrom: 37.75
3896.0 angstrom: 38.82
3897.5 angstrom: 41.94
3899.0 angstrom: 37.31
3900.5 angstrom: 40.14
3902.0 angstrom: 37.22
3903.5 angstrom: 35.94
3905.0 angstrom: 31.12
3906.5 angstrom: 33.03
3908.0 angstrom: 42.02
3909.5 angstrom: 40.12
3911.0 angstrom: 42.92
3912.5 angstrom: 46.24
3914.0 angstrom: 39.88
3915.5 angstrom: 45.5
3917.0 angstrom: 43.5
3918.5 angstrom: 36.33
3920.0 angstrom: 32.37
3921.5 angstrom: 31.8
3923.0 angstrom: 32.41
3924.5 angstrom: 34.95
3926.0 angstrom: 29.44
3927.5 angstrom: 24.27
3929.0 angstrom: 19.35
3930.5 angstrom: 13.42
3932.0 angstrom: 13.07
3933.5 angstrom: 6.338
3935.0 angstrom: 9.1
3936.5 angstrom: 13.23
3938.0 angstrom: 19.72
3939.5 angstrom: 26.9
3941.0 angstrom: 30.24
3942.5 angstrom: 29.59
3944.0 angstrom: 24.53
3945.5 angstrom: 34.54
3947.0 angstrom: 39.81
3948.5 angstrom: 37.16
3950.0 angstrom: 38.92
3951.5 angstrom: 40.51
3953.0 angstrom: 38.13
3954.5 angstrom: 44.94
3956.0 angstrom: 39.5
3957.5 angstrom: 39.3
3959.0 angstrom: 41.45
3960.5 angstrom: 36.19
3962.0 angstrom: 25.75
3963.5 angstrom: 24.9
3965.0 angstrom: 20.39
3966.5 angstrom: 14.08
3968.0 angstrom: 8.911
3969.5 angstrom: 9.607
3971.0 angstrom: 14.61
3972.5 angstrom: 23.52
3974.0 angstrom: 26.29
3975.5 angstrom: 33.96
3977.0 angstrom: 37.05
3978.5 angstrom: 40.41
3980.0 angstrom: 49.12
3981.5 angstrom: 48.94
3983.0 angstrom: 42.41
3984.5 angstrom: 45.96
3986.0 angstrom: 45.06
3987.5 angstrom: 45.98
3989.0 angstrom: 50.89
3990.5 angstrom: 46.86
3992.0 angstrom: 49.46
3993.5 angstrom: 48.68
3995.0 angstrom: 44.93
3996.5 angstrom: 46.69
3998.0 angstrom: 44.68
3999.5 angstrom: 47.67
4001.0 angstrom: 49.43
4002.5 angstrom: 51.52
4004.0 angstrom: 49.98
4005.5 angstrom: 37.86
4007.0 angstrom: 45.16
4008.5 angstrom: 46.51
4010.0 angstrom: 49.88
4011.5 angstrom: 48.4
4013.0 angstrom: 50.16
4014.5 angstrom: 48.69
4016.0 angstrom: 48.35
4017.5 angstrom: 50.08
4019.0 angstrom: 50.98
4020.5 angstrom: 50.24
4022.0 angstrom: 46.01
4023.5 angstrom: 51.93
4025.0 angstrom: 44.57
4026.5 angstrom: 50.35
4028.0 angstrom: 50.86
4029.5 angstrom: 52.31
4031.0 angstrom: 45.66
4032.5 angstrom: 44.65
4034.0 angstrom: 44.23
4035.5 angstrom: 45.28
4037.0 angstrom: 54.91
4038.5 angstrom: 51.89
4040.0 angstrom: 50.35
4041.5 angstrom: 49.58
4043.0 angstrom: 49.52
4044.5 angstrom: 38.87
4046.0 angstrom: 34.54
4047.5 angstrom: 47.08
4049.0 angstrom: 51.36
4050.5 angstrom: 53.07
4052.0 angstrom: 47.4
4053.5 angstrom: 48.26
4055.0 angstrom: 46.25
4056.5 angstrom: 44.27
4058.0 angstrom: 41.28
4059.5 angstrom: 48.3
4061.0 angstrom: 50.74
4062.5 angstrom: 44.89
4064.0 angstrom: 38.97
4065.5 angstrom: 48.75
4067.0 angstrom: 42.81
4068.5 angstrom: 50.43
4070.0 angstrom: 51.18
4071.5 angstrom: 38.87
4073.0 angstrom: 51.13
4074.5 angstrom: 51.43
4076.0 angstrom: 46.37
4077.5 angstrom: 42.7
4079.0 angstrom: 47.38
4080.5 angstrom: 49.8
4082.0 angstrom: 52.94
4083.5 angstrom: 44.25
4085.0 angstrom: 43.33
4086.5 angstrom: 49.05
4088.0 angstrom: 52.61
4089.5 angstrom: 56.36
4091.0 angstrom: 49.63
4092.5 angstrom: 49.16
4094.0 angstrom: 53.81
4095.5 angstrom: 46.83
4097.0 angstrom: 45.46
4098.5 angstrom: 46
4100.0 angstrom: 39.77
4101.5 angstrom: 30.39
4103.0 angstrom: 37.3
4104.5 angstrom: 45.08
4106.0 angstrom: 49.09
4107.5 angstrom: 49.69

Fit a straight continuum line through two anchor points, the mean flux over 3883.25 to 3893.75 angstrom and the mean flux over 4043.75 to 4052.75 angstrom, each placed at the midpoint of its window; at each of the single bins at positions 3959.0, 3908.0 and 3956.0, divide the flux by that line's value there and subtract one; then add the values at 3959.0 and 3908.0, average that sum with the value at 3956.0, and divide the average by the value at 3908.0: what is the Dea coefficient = 0.76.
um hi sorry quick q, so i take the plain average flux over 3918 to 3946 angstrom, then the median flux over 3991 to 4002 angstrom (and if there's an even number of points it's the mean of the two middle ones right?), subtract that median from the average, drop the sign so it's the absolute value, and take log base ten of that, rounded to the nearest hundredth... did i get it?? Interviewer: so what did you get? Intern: 1.37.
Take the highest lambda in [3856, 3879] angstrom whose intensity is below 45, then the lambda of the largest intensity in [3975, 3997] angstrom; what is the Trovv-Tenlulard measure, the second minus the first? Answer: 111.0 angstrom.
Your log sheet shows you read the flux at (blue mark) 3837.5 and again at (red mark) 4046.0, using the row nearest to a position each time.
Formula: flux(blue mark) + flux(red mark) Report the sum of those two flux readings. 57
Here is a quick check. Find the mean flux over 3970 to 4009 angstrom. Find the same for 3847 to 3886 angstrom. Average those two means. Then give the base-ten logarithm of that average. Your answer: 1.61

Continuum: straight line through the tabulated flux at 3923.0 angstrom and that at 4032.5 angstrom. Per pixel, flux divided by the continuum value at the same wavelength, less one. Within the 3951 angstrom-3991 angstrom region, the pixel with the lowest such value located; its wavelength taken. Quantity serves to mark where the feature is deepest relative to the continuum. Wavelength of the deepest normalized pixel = 3968.0 angstrom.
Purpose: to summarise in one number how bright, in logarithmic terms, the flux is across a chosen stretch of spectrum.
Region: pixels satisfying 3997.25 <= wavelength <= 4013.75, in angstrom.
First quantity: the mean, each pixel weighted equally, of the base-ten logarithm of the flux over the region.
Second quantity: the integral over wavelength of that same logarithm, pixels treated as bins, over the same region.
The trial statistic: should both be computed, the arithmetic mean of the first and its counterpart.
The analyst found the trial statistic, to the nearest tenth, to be 14.6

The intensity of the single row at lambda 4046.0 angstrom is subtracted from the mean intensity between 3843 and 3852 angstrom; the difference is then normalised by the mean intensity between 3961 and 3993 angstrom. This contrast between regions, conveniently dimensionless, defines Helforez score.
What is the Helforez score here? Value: 0.16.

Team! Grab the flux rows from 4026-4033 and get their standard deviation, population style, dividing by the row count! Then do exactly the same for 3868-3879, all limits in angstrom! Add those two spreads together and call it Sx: 10.0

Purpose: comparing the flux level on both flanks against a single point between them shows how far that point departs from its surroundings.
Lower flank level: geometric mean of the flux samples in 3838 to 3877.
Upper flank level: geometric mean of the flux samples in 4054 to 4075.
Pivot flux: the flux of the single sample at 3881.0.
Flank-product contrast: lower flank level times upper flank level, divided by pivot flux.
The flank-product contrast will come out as 44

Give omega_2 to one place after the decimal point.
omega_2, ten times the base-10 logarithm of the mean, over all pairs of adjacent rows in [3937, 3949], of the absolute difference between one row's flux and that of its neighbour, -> 6.9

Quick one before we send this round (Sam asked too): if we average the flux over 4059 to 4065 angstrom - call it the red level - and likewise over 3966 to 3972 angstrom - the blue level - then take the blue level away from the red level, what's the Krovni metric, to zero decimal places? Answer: 34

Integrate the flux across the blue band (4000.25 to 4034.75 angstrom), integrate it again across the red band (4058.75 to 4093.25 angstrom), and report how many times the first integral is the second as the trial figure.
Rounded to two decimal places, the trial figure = 1.01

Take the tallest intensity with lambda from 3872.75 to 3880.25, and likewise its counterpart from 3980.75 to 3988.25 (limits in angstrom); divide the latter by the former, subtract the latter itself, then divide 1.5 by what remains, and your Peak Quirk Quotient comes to -0.031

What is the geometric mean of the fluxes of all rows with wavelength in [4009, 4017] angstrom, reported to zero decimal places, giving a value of 49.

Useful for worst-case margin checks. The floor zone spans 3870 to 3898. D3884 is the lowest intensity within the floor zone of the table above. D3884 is 25.02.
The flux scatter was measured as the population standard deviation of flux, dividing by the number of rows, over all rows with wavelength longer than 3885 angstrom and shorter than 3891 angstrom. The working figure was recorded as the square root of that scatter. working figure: 1.57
